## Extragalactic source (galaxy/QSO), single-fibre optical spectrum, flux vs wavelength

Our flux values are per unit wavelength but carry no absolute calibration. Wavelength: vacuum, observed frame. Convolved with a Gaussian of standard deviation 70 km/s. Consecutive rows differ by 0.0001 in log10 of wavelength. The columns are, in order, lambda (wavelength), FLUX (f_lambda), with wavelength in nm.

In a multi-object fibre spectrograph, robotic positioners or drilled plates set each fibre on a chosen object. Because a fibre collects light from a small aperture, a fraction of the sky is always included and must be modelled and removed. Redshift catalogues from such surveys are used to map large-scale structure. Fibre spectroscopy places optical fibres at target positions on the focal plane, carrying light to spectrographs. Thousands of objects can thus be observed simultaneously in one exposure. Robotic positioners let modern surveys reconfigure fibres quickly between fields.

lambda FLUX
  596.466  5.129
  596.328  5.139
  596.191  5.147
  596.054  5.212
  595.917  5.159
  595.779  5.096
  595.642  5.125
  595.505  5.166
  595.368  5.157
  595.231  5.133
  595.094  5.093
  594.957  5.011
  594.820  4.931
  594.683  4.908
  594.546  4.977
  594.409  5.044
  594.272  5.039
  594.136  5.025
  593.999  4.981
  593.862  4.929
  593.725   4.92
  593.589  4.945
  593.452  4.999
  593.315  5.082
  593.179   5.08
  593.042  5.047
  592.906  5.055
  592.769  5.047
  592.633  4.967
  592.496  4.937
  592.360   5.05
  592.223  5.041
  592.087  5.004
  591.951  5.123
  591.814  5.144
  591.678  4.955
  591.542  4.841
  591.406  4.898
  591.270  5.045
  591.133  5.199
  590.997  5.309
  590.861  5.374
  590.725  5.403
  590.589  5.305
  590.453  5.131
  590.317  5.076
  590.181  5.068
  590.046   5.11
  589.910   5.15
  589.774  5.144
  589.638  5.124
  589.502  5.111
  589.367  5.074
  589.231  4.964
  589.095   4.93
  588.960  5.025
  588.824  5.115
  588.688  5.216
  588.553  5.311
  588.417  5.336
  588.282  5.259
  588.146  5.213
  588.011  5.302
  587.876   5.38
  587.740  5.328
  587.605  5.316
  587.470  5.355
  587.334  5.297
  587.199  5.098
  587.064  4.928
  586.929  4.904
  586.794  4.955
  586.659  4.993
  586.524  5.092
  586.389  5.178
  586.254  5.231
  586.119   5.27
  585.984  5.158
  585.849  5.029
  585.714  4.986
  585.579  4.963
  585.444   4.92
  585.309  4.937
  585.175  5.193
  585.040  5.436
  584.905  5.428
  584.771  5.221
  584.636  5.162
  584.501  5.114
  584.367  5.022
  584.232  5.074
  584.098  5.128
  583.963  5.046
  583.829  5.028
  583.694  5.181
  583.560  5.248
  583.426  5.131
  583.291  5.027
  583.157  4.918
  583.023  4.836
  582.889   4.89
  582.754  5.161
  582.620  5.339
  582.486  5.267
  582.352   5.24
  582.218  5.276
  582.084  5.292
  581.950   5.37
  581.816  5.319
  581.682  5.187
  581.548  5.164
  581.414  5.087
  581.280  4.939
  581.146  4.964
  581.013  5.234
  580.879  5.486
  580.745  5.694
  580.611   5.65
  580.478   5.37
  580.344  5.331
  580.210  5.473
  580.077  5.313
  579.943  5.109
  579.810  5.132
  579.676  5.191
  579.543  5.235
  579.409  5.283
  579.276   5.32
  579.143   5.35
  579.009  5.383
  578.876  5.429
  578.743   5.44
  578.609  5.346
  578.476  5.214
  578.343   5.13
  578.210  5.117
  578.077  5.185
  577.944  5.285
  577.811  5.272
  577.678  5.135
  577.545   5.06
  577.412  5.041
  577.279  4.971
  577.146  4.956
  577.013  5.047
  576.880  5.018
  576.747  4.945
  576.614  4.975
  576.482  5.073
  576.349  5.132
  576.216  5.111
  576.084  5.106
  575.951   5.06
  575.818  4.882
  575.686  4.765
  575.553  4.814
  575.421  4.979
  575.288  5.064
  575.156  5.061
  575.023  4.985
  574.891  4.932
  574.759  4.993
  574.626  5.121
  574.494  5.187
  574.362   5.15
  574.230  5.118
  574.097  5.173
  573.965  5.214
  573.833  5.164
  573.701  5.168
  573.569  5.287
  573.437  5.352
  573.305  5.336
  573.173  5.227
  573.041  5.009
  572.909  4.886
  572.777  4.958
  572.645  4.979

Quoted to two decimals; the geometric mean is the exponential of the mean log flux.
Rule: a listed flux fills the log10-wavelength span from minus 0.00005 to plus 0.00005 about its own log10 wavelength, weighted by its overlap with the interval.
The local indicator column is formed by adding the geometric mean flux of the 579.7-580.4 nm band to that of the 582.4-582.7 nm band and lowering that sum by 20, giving -9.43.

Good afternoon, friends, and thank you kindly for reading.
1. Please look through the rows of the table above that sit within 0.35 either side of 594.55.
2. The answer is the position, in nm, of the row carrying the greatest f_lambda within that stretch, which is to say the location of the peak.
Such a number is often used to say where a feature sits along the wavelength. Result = 594.409 nm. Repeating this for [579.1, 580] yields 579.143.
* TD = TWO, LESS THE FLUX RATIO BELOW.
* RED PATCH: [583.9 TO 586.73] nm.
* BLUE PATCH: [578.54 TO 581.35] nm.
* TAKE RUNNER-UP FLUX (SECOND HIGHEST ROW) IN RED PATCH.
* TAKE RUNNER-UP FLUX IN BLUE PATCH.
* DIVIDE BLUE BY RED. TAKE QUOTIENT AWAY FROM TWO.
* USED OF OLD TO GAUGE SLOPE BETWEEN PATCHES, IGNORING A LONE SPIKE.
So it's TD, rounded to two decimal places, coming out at 0.96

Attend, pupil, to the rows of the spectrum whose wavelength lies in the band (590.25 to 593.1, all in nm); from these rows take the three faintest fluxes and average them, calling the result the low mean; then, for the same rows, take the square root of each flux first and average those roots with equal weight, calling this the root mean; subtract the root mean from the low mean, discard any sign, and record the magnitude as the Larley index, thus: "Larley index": 2.64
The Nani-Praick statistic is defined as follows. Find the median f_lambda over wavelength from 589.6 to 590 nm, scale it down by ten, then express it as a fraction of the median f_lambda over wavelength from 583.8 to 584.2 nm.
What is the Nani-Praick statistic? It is 0.102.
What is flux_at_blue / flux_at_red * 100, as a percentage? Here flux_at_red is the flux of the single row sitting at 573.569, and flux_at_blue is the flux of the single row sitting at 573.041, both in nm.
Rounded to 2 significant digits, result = 95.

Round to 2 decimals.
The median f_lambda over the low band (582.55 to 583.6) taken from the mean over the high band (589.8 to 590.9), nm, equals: 0.12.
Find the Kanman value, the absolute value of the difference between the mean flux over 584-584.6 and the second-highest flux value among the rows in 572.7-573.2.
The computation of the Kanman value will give 0.08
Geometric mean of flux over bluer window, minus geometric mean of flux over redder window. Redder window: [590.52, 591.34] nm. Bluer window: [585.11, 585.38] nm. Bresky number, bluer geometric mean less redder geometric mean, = -0.21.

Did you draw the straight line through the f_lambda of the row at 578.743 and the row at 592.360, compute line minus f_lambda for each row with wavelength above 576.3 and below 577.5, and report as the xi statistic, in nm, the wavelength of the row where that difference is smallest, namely 576.349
